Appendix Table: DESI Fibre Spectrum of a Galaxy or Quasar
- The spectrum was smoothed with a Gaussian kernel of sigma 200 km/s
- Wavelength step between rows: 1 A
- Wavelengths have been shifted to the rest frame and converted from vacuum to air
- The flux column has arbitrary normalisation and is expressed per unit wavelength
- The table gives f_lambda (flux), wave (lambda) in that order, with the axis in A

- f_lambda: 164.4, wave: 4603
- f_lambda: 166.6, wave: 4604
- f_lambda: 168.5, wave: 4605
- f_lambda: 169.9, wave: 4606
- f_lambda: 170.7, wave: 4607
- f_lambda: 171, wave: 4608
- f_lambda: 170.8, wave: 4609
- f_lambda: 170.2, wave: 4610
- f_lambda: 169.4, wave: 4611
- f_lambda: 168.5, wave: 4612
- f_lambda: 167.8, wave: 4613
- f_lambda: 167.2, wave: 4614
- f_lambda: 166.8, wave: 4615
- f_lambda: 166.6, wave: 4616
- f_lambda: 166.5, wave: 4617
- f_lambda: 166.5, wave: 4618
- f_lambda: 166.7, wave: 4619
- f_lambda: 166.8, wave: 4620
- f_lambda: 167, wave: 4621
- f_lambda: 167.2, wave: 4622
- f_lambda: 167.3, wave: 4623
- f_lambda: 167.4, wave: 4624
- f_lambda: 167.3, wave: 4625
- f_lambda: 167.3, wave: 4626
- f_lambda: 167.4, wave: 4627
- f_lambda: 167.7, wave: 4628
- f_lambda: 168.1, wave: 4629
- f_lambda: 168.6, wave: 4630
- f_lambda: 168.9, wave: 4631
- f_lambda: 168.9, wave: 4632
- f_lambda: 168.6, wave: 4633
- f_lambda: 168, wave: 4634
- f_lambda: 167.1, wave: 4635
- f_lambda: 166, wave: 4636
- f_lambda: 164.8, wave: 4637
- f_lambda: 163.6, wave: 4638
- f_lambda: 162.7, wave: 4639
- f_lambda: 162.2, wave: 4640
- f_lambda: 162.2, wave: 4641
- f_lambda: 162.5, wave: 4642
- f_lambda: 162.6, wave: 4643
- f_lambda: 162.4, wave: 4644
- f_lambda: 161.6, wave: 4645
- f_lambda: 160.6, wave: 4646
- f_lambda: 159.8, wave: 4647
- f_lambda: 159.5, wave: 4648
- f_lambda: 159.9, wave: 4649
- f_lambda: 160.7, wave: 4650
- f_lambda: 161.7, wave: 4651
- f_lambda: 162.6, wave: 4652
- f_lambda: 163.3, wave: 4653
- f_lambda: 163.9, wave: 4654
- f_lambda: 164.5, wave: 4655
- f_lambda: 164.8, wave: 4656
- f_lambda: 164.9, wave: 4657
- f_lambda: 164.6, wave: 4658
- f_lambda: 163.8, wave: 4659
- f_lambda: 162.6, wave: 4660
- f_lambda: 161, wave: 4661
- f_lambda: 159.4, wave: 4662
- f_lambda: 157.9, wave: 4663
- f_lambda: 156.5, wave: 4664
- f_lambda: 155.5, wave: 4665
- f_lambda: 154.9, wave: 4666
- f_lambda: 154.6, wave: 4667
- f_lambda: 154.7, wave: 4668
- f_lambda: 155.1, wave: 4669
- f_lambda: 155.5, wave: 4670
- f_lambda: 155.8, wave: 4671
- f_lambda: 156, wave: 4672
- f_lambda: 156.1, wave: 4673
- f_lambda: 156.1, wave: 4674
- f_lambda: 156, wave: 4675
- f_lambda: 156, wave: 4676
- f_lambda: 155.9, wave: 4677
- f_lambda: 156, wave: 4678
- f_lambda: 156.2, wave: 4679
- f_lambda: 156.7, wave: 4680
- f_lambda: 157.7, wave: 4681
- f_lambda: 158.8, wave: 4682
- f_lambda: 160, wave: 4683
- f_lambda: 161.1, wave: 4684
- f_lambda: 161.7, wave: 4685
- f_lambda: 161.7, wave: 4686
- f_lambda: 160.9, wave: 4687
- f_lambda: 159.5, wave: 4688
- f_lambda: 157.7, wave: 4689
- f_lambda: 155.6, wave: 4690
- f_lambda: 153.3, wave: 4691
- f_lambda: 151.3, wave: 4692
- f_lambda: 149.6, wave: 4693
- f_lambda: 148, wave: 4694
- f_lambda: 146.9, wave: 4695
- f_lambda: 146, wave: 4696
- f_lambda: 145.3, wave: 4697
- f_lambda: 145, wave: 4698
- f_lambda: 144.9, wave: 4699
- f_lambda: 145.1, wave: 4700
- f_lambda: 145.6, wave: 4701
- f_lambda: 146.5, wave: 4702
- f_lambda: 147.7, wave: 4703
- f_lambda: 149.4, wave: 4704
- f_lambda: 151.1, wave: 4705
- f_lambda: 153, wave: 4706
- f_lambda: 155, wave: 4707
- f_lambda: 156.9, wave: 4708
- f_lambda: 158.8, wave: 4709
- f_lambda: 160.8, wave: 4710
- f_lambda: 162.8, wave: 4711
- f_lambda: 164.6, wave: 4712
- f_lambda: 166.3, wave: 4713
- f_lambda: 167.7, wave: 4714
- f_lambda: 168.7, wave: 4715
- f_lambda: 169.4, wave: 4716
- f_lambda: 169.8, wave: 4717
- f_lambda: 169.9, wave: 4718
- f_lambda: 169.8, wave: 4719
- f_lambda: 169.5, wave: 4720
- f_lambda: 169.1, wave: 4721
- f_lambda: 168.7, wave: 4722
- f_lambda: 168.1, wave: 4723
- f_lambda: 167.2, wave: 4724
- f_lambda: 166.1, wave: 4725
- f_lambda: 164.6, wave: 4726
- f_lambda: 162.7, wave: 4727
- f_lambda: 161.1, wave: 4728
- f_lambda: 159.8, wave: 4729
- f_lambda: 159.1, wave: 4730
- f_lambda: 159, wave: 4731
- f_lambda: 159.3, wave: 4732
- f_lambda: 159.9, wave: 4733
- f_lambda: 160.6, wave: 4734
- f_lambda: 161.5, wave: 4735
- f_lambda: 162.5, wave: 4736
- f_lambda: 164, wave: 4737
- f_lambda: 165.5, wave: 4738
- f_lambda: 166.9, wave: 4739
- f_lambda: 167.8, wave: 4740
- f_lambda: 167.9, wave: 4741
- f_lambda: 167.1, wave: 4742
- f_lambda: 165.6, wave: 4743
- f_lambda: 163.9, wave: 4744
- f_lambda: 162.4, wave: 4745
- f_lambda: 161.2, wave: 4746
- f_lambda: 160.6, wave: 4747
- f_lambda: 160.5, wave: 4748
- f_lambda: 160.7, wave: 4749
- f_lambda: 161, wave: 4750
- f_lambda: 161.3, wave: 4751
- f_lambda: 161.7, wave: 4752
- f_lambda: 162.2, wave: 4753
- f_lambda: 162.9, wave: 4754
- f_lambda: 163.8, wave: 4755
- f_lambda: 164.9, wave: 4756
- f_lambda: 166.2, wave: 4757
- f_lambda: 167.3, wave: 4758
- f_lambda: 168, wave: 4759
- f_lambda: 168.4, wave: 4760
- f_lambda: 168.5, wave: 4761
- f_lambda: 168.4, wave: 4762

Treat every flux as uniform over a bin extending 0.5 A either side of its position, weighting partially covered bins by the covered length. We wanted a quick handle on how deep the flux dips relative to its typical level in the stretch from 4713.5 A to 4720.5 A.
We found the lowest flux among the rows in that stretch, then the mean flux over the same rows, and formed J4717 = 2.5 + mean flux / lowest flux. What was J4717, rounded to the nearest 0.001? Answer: 3.509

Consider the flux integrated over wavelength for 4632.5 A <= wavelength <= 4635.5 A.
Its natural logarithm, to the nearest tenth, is 6.2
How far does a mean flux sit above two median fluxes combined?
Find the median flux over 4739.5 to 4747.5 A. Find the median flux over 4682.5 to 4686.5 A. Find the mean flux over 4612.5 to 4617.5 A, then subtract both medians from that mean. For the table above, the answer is -159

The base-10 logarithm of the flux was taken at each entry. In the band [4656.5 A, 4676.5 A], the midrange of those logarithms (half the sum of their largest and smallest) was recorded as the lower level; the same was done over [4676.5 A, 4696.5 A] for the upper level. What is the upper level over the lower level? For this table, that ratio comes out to 0.99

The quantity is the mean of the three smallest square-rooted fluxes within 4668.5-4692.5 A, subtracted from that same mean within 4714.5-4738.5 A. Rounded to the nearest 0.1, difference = 0.2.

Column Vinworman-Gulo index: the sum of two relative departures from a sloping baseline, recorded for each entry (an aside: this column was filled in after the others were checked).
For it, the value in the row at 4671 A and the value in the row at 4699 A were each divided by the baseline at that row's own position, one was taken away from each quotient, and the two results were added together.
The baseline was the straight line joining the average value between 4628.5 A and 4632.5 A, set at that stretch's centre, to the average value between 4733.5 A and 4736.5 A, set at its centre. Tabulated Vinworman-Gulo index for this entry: -0.18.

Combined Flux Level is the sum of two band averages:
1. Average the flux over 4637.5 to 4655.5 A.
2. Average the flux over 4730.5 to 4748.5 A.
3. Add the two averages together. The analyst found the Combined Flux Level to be 325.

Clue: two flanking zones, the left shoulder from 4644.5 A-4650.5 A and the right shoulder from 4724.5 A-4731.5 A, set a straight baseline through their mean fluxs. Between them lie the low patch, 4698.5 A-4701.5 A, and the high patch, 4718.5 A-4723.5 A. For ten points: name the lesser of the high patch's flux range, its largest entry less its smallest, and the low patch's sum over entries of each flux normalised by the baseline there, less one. -0.30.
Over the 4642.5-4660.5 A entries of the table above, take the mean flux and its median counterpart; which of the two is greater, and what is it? 163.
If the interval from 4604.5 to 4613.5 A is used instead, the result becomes 170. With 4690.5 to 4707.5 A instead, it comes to 148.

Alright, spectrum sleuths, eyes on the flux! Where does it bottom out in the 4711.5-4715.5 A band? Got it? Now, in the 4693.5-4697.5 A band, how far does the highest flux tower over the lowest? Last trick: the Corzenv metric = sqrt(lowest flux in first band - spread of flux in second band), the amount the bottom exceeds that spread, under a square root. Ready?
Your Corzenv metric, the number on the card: 12.7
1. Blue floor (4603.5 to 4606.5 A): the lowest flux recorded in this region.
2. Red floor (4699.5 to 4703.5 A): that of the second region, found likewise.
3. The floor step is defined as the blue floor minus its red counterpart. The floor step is 21.5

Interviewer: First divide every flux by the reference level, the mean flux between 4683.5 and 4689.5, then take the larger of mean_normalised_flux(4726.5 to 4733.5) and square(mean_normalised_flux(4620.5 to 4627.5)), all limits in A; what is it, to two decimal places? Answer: 1.09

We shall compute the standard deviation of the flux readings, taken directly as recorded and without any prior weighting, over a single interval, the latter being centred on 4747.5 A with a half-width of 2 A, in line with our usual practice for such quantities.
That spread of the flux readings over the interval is 0.3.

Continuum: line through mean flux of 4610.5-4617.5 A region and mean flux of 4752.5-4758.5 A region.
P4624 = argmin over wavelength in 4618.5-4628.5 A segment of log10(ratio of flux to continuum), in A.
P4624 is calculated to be 4619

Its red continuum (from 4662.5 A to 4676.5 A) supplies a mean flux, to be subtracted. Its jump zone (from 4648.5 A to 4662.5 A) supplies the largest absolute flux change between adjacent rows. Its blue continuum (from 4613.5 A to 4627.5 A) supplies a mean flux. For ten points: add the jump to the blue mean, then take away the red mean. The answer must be 13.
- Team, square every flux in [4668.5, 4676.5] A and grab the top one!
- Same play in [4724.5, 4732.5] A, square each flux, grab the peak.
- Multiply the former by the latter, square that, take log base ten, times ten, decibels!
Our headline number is 176.6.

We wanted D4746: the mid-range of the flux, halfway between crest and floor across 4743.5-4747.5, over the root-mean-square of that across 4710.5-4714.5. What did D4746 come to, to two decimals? 0.98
